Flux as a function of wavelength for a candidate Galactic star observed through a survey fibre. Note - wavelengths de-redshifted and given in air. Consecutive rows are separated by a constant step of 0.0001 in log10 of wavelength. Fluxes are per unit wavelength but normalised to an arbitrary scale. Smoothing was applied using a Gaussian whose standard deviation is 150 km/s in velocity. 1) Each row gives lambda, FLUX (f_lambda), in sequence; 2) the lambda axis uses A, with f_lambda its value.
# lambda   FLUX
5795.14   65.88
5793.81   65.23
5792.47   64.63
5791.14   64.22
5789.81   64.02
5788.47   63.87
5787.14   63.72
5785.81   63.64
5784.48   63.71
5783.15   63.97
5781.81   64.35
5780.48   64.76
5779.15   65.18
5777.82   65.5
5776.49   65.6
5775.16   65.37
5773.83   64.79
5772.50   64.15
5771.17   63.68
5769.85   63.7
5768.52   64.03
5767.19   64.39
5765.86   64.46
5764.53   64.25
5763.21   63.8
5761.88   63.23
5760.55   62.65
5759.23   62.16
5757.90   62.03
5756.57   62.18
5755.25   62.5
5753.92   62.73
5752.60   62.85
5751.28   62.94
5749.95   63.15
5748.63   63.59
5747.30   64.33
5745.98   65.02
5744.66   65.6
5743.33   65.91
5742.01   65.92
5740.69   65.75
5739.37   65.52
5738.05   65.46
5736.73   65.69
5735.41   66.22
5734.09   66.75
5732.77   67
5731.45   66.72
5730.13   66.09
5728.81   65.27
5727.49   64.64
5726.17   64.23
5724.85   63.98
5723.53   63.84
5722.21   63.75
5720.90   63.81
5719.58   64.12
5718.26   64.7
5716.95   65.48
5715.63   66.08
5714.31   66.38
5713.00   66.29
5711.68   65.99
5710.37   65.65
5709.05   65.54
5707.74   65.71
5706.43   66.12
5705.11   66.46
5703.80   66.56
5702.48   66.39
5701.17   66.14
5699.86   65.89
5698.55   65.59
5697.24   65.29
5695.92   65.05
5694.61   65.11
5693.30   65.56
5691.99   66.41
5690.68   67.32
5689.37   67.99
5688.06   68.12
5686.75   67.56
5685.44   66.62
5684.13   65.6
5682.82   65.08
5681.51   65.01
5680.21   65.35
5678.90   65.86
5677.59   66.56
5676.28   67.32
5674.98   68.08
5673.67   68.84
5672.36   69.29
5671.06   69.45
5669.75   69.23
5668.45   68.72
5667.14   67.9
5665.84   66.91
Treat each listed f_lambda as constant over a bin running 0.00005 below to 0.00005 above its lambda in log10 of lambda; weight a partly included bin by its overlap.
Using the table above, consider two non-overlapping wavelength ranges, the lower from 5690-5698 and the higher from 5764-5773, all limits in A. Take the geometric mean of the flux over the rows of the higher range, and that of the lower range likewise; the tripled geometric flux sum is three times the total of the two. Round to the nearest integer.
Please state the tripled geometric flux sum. 390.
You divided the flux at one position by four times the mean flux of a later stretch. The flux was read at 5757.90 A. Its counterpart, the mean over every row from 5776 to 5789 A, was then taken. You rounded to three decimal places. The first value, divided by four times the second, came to 0.241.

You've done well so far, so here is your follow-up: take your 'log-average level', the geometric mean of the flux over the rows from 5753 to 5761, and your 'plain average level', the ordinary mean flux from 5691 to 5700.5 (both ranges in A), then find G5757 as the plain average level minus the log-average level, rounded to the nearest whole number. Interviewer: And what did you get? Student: 3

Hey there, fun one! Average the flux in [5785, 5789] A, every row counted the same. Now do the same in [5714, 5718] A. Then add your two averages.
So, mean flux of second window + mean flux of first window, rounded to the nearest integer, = 130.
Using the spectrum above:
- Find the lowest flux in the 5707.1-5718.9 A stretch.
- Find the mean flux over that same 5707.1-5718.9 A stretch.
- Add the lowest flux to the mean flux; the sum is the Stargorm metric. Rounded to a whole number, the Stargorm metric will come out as 130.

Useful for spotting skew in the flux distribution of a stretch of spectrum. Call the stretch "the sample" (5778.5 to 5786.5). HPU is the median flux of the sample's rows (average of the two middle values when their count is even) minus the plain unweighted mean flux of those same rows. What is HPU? -0.1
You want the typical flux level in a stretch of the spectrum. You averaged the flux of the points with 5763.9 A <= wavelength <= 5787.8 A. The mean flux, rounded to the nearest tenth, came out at 64.4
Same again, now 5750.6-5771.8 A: 63.2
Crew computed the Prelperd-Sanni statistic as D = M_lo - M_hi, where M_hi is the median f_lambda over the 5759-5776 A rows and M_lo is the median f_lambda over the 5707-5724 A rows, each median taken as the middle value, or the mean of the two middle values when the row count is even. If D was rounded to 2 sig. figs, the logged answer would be 1.5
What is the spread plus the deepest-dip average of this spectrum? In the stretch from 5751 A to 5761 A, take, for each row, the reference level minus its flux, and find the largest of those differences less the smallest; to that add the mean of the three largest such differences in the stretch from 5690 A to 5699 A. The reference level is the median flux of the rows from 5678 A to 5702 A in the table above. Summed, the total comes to 1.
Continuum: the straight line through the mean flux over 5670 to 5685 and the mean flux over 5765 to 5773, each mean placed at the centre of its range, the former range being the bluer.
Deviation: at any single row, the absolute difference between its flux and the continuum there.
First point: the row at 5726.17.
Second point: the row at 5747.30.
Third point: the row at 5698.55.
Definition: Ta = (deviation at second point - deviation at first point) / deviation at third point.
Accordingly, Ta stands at -1.1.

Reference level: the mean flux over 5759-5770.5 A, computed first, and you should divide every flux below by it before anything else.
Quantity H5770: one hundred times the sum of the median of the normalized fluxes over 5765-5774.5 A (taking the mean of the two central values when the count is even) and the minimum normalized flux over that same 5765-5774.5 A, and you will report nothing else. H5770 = 201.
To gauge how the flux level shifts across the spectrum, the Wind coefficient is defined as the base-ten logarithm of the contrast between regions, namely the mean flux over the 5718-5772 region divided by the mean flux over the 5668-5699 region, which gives -0.017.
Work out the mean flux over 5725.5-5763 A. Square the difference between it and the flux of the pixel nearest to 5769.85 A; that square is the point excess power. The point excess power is 0.6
